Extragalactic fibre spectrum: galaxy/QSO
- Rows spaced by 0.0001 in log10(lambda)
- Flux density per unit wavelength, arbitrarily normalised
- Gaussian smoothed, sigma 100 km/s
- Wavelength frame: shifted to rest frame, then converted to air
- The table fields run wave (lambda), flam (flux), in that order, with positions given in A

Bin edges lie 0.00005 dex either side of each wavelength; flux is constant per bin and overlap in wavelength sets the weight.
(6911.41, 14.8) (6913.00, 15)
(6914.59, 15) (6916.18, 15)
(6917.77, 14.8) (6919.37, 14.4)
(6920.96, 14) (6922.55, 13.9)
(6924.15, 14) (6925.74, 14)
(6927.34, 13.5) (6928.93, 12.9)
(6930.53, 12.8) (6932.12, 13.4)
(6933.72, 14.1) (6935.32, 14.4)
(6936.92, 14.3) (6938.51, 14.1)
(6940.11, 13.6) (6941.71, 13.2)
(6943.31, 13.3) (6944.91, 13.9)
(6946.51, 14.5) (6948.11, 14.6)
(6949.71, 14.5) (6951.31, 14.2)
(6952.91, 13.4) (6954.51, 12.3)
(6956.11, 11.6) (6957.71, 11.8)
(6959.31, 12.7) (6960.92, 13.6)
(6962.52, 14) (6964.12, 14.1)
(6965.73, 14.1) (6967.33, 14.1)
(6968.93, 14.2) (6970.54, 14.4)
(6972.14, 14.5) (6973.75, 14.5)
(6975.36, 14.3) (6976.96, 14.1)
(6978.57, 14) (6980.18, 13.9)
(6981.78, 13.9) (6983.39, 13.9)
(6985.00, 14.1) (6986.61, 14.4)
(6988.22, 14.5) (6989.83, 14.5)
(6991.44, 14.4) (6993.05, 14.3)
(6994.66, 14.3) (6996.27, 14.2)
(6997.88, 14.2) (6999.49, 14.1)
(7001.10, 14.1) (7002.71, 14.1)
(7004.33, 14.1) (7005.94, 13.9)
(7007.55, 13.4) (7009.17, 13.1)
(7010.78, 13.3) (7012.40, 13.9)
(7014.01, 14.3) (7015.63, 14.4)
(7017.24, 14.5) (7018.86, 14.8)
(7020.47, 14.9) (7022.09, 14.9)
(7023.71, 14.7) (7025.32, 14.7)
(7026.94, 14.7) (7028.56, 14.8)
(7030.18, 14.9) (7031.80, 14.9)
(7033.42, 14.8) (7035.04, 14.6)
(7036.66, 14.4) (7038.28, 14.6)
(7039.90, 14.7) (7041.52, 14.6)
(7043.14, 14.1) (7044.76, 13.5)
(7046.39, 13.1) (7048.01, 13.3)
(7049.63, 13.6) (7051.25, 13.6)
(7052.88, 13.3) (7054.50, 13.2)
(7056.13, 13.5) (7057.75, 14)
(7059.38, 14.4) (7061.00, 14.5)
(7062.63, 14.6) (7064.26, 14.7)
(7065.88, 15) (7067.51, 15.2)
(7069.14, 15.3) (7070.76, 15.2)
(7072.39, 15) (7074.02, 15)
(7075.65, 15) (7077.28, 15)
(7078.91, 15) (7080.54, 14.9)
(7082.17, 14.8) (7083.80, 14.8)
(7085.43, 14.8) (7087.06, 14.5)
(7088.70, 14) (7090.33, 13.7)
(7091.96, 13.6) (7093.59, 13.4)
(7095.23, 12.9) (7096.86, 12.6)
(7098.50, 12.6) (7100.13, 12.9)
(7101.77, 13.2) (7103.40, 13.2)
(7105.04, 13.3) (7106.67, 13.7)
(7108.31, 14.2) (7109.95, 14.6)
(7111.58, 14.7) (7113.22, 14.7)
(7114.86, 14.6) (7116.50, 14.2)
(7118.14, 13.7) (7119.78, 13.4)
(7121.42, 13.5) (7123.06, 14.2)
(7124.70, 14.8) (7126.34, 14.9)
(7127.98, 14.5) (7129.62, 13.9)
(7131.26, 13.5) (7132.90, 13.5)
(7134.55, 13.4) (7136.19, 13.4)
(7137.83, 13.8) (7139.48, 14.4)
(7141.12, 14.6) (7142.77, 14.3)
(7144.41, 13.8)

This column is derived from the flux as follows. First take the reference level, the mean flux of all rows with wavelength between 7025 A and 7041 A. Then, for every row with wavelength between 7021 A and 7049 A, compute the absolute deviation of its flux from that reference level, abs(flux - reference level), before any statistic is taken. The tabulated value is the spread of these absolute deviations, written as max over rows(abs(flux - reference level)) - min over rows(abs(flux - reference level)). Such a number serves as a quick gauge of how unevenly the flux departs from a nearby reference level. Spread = 1.6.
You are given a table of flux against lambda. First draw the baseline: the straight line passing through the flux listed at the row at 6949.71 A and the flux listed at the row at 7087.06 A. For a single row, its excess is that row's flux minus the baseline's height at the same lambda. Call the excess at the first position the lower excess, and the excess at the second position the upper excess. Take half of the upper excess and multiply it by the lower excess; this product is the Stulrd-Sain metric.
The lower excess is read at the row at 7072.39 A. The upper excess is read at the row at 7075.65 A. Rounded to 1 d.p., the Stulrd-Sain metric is 0.1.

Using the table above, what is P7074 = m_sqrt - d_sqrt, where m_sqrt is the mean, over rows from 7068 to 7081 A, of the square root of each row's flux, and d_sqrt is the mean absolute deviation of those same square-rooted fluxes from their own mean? 3.87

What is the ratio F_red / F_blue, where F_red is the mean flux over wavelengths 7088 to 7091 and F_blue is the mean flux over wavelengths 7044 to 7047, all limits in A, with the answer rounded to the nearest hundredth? 1.04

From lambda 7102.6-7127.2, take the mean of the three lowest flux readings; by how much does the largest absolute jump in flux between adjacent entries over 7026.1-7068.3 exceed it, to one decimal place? -12.7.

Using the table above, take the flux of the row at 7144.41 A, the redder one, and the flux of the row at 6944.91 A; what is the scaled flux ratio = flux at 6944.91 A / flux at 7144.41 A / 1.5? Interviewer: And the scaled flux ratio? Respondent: 0.67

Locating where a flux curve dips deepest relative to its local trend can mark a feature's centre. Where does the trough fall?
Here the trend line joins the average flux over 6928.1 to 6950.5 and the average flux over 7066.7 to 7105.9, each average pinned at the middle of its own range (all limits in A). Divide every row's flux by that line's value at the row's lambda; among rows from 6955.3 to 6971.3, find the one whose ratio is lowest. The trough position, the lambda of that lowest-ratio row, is 6956.11 A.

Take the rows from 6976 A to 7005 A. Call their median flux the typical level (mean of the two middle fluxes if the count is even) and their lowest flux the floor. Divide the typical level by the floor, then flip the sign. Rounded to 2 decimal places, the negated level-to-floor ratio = -1.01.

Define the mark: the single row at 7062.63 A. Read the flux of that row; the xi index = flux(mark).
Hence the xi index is 14.6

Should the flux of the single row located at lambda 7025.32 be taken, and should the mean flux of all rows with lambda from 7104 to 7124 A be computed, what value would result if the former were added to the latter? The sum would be 28.8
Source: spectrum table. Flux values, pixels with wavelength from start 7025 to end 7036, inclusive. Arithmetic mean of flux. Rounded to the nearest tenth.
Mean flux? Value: 14.8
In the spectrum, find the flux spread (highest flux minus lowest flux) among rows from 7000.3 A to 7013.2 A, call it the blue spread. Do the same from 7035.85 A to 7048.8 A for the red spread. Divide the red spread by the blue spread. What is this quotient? 1.6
